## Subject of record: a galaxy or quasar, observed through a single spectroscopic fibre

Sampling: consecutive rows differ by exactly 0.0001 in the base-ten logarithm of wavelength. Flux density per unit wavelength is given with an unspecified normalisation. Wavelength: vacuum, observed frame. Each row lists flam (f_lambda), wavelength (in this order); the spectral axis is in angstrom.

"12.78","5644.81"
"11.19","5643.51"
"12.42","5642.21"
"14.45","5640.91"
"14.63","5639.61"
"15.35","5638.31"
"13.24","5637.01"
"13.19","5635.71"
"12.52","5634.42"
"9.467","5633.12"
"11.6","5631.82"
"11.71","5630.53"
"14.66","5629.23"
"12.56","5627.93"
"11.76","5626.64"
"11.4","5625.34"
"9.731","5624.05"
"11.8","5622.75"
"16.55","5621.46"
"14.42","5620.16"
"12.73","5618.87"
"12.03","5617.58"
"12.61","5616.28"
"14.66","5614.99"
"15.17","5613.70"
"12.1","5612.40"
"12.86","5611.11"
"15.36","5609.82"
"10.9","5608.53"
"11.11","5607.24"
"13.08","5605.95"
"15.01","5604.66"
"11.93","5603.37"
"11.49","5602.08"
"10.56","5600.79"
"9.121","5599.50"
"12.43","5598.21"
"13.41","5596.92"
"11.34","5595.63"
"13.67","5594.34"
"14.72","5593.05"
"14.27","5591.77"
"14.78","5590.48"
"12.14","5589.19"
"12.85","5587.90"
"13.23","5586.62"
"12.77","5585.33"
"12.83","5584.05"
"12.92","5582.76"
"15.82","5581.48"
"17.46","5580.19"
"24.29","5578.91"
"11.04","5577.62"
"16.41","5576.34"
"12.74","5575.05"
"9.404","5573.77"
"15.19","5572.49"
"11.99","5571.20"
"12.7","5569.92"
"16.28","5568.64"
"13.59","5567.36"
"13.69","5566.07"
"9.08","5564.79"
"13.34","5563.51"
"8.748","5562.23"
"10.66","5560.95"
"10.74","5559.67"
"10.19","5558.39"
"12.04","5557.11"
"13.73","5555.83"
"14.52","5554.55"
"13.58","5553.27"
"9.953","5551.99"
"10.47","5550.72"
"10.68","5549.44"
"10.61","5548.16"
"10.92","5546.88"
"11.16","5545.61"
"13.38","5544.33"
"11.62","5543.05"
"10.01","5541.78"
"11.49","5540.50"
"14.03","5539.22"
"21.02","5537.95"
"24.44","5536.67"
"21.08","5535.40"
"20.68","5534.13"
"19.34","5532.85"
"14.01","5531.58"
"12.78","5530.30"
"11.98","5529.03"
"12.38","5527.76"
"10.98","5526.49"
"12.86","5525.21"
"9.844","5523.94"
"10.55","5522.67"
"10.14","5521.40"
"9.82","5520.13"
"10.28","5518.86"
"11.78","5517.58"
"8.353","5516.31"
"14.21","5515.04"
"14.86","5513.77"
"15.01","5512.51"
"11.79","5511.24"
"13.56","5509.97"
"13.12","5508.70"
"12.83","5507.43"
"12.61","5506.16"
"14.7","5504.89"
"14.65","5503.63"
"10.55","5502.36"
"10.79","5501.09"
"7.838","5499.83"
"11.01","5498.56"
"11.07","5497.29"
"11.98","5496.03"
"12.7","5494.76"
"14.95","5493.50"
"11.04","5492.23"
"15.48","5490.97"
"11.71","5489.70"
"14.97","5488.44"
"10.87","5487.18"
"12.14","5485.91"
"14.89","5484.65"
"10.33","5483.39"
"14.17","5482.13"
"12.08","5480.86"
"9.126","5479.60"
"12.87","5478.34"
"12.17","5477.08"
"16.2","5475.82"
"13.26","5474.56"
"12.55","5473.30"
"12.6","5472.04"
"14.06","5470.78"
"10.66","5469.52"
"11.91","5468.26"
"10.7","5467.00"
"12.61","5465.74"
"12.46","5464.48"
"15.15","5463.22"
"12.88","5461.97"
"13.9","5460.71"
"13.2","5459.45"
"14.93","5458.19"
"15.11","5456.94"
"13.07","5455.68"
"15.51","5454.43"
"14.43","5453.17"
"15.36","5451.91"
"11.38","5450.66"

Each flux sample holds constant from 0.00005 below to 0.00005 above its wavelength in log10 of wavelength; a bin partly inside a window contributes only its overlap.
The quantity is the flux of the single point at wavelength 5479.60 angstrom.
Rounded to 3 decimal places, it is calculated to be 9.126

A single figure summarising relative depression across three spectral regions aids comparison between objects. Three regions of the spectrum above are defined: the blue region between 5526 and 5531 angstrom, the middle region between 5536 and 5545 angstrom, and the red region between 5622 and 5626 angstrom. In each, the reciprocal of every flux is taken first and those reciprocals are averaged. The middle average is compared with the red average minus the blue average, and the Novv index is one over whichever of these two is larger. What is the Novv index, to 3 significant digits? 13.8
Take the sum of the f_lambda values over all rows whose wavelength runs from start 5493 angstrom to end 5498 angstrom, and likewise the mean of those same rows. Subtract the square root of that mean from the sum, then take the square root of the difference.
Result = 6.9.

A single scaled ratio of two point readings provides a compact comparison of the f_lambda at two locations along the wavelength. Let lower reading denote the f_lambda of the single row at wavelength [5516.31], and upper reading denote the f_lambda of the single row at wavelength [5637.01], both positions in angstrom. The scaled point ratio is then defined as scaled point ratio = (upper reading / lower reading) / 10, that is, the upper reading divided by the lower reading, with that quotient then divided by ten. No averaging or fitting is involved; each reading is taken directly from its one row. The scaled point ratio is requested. 0.16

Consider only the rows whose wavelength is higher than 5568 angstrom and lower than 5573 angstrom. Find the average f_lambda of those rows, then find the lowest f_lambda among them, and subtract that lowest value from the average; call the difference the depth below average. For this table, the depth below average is 2.0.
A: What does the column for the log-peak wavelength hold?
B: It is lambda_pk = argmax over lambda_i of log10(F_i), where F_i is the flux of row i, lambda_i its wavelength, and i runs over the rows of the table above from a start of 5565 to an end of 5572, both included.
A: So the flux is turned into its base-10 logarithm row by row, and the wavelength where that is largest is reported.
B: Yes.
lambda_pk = 5568.64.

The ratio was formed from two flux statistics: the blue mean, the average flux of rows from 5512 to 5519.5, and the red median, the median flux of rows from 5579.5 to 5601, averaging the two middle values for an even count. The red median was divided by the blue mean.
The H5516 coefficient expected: 1.04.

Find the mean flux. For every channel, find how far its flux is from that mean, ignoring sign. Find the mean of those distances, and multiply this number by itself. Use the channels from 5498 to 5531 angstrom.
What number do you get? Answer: 2.6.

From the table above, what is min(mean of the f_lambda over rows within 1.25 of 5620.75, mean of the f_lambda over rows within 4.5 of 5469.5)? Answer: 12.2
